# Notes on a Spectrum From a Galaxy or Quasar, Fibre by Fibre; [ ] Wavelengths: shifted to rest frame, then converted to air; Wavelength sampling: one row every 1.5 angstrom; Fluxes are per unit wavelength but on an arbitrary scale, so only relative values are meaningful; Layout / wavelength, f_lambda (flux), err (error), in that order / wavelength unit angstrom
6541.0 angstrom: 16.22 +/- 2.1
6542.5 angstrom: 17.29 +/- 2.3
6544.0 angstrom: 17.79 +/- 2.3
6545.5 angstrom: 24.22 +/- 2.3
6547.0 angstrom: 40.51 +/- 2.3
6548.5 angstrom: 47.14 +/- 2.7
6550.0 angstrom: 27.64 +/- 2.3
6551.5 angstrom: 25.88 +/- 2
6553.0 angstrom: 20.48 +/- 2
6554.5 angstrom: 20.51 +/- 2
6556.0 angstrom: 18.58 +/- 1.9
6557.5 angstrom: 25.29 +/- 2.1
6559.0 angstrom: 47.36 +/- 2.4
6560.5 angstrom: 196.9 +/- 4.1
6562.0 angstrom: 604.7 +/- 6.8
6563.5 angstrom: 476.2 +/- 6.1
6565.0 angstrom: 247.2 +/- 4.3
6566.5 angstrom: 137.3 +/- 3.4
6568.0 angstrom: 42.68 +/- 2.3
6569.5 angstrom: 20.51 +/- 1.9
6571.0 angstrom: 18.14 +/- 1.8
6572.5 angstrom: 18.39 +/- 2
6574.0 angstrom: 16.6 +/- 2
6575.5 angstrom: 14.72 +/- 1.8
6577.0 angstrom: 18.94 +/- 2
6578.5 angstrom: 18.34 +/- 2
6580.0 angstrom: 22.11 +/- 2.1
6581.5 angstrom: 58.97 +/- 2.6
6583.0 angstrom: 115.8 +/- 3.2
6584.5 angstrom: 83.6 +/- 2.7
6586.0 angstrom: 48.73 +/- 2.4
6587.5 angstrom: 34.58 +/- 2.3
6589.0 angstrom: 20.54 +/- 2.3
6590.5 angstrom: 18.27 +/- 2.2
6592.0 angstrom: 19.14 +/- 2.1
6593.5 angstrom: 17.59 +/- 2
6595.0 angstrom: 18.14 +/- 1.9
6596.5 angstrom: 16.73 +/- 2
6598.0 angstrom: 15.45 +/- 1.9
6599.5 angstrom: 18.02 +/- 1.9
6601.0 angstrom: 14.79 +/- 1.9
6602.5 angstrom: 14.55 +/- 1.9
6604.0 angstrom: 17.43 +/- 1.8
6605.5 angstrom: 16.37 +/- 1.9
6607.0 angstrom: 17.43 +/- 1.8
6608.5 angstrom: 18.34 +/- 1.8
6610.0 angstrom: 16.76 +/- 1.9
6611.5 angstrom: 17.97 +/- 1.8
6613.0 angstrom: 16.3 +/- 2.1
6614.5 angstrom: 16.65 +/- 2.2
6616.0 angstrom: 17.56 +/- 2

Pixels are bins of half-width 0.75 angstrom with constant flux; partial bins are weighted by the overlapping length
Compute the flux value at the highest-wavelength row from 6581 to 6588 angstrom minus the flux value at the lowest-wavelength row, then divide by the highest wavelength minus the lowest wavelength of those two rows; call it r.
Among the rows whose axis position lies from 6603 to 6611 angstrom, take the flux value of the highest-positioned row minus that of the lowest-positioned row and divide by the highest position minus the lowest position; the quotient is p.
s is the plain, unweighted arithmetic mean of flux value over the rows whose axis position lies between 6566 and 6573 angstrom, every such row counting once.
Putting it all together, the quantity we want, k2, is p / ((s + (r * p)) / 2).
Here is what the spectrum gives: -0.005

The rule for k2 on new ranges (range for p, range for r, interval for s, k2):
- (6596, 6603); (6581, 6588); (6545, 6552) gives -0.021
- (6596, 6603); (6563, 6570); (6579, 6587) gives -0.008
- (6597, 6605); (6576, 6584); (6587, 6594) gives 0.024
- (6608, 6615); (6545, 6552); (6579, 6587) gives -0.009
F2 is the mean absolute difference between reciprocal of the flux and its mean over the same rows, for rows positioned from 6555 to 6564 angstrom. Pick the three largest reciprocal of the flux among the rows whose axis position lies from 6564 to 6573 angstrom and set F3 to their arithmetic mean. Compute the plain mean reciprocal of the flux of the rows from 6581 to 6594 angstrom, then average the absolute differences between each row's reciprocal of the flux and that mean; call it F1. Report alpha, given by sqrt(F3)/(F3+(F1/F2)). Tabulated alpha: 0.22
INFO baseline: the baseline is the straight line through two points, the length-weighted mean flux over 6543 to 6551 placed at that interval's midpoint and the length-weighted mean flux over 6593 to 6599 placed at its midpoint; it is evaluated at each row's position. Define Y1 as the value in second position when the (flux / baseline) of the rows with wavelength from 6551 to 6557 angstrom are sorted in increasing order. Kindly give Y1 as 0.7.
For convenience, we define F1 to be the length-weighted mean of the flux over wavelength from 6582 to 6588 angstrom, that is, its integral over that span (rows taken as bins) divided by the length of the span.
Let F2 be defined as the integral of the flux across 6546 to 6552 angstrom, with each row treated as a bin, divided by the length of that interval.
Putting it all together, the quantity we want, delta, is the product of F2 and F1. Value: 2525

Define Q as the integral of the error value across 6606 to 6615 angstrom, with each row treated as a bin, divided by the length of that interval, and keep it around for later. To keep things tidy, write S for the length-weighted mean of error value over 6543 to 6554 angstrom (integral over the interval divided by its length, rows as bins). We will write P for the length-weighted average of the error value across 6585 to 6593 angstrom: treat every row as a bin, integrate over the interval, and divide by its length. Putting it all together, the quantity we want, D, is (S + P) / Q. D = 2.4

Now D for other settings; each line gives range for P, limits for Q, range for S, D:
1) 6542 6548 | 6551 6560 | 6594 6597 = 2.0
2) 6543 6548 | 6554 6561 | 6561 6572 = 2.5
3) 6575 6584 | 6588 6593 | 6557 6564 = 3.0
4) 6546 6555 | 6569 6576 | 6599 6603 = 2.2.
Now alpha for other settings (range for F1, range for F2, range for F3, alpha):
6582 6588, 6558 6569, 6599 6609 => 0.25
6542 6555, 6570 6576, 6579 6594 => 0.11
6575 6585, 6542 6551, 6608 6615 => 0.14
